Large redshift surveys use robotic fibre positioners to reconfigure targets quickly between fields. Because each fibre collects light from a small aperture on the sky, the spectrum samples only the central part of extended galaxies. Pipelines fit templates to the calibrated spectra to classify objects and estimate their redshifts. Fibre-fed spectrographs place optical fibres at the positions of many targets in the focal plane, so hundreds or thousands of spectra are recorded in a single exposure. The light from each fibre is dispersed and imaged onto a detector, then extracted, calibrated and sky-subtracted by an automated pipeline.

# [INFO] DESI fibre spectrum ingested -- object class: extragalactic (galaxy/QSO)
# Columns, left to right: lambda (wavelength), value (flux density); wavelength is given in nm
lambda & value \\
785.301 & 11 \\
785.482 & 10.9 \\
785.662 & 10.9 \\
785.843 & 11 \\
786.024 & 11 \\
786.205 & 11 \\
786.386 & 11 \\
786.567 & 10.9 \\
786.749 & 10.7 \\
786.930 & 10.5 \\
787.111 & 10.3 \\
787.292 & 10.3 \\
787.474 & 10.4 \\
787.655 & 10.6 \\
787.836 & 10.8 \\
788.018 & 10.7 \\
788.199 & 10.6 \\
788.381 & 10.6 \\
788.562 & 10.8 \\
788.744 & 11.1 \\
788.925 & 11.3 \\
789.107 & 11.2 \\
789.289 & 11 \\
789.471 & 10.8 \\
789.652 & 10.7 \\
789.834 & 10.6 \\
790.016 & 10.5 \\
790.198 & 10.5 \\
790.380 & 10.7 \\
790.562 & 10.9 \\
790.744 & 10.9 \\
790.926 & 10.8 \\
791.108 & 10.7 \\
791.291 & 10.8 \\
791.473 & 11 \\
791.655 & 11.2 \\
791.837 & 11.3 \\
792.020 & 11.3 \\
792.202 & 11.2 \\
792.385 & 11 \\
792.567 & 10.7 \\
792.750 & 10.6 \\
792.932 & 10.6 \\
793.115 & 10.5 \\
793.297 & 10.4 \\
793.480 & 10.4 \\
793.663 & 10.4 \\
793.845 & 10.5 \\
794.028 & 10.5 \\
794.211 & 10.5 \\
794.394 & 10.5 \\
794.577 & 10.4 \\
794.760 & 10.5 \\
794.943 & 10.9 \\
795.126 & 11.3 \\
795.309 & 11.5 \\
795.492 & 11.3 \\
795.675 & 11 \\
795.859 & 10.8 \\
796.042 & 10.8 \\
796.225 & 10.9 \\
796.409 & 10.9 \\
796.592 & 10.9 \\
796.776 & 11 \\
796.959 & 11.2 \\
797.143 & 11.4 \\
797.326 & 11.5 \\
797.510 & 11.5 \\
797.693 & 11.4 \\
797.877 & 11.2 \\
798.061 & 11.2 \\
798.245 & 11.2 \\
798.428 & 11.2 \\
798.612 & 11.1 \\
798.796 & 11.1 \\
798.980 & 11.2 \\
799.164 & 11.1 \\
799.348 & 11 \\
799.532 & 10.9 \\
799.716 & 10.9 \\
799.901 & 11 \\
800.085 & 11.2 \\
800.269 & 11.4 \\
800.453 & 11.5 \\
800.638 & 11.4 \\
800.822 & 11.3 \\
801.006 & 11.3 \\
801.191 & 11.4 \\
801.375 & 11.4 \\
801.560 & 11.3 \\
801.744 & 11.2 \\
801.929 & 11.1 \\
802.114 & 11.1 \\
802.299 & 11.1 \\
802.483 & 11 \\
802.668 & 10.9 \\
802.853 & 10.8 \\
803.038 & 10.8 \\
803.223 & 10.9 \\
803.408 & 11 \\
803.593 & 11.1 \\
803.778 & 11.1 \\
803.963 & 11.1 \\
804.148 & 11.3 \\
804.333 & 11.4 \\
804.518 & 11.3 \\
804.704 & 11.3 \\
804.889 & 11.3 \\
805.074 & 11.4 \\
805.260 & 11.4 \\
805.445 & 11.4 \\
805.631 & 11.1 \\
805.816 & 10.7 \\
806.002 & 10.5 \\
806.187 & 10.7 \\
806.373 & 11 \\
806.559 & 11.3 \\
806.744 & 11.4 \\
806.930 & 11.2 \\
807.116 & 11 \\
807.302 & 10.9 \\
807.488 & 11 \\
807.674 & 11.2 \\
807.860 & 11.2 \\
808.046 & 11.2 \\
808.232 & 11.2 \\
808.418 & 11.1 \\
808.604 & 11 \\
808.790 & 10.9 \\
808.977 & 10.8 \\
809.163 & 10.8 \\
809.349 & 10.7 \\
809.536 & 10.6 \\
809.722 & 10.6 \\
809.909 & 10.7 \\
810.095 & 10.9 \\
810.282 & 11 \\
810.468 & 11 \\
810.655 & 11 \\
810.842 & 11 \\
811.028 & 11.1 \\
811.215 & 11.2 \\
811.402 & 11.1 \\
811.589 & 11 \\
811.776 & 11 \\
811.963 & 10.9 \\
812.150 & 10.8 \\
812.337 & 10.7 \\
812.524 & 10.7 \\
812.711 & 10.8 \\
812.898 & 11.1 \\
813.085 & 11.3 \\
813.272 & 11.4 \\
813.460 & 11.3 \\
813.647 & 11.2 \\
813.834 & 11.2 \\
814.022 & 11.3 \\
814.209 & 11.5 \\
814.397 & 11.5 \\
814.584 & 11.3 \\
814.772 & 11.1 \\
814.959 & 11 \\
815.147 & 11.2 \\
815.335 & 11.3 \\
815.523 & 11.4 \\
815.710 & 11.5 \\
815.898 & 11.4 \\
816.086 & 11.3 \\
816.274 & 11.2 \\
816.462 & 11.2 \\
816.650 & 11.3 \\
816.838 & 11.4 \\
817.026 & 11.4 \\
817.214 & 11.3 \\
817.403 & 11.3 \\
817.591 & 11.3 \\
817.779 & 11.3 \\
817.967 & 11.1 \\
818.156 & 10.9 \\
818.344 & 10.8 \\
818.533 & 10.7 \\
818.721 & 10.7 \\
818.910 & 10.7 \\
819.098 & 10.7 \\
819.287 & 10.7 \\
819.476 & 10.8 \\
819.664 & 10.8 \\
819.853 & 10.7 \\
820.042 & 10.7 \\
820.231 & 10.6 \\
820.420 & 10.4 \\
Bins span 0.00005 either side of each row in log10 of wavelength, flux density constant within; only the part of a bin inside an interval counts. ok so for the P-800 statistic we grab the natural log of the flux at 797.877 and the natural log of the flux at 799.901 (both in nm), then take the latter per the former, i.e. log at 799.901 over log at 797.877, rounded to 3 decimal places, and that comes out 0.993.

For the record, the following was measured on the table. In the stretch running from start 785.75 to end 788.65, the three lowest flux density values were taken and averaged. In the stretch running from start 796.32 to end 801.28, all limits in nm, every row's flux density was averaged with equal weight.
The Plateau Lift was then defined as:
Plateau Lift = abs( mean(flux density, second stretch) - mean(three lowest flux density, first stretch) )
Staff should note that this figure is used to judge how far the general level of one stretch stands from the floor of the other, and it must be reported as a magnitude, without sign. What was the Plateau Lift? 0.9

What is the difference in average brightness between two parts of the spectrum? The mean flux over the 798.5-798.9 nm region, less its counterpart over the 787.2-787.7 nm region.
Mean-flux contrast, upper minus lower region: 0.7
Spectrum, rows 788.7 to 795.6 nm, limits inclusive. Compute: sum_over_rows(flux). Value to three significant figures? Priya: 411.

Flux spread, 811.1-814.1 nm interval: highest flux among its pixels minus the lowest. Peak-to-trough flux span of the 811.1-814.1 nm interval 0.70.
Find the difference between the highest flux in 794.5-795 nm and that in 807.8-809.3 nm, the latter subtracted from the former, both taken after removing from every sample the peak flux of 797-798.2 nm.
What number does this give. -0.300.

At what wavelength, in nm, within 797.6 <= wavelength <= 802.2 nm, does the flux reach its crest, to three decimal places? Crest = 800.453 nm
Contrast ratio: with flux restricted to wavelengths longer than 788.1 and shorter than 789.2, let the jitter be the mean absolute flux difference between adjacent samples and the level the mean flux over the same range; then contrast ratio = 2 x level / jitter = 137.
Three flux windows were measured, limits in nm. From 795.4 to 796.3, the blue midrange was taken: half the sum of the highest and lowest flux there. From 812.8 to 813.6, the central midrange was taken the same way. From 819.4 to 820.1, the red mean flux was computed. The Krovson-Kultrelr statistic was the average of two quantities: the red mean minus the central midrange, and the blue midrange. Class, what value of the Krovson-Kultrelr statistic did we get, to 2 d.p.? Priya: 5.28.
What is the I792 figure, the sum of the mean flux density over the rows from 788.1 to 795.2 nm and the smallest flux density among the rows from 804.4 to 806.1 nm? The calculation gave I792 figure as 21.3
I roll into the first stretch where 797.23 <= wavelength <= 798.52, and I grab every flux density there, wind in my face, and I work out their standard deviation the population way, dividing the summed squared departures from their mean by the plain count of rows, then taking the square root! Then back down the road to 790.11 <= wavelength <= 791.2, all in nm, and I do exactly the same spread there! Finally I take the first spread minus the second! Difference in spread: 0.00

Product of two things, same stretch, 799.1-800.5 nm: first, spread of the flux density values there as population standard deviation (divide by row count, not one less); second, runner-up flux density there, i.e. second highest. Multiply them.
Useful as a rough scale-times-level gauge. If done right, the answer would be 2.4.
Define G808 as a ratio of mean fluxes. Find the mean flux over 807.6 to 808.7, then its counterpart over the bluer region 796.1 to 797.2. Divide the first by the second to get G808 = 1.01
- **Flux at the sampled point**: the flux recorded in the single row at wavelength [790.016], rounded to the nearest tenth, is 10.5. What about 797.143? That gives 11.4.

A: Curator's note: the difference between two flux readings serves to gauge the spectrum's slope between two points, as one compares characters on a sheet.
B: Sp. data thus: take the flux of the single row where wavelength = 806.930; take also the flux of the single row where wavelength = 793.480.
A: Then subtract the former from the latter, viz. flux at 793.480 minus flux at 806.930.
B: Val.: -0.80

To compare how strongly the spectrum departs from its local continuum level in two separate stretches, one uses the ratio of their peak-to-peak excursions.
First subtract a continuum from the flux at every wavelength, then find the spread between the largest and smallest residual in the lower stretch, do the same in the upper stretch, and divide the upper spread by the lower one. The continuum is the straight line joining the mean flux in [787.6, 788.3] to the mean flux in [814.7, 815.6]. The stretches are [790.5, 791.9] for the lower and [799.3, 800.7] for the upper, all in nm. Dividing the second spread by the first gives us 1.0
